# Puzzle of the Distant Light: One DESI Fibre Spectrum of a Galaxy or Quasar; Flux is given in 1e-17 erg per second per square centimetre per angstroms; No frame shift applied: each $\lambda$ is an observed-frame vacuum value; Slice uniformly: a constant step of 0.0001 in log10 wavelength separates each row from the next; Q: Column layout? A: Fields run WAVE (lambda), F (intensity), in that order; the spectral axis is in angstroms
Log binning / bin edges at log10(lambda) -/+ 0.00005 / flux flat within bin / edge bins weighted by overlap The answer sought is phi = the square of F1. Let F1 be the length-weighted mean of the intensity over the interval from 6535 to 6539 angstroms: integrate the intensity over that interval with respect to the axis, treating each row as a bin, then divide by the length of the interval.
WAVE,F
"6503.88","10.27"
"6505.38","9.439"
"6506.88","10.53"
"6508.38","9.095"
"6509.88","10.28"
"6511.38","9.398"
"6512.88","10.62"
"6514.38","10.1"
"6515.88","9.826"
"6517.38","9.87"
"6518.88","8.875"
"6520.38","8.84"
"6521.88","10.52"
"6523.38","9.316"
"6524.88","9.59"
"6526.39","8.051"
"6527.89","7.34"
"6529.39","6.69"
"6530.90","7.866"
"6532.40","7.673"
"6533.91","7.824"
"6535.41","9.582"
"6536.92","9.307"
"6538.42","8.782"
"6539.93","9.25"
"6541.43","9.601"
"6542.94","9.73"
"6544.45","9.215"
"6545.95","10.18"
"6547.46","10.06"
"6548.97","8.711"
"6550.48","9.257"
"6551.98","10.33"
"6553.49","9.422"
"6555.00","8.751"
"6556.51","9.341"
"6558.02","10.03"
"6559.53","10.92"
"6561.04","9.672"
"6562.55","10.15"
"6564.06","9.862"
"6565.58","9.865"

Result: 85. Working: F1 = 9.2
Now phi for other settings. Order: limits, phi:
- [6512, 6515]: 107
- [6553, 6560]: 93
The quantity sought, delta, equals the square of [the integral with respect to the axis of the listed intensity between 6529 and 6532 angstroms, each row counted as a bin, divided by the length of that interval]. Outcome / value 55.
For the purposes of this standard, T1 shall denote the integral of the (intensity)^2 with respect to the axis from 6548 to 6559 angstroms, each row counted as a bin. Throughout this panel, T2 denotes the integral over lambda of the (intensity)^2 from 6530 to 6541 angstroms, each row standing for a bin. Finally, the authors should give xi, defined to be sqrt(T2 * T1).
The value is 901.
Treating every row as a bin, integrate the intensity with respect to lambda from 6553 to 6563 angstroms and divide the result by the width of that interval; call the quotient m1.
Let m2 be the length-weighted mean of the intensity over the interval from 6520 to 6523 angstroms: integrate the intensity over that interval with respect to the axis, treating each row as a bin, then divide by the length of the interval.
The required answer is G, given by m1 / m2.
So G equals 1.00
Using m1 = 9.75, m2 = 9.7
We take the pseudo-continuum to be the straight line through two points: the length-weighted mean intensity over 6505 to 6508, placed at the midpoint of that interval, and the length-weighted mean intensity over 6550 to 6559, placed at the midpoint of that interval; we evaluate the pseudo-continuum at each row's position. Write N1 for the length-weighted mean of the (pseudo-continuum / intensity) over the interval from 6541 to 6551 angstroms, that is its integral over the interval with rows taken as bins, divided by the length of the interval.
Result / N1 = 1.01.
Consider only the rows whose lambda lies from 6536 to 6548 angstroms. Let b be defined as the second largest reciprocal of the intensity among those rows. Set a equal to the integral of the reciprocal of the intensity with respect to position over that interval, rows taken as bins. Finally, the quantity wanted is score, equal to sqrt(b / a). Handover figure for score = 0.29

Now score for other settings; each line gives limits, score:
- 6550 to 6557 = 0.38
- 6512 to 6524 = 0.30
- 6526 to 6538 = 0.30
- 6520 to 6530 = 0.34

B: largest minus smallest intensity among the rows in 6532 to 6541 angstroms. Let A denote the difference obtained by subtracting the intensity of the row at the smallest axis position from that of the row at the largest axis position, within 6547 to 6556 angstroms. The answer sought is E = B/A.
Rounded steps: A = -1.3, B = 1.9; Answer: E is -1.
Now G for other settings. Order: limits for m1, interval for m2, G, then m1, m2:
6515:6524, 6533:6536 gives 1.11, 9.56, 8.6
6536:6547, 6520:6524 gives 0.98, 9.46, 9.6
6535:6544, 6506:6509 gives 0.95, 9.36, 9.8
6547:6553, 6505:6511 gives 0.97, 9.56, 9.8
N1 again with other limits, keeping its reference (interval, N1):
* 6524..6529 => 1.21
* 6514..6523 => 1.03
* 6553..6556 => 1.06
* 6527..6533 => 1.32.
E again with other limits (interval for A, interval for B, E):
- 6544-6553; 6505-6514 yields 1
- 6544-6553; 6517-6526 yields 2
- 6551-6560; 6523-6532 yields 5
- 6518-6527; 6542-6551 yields -2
